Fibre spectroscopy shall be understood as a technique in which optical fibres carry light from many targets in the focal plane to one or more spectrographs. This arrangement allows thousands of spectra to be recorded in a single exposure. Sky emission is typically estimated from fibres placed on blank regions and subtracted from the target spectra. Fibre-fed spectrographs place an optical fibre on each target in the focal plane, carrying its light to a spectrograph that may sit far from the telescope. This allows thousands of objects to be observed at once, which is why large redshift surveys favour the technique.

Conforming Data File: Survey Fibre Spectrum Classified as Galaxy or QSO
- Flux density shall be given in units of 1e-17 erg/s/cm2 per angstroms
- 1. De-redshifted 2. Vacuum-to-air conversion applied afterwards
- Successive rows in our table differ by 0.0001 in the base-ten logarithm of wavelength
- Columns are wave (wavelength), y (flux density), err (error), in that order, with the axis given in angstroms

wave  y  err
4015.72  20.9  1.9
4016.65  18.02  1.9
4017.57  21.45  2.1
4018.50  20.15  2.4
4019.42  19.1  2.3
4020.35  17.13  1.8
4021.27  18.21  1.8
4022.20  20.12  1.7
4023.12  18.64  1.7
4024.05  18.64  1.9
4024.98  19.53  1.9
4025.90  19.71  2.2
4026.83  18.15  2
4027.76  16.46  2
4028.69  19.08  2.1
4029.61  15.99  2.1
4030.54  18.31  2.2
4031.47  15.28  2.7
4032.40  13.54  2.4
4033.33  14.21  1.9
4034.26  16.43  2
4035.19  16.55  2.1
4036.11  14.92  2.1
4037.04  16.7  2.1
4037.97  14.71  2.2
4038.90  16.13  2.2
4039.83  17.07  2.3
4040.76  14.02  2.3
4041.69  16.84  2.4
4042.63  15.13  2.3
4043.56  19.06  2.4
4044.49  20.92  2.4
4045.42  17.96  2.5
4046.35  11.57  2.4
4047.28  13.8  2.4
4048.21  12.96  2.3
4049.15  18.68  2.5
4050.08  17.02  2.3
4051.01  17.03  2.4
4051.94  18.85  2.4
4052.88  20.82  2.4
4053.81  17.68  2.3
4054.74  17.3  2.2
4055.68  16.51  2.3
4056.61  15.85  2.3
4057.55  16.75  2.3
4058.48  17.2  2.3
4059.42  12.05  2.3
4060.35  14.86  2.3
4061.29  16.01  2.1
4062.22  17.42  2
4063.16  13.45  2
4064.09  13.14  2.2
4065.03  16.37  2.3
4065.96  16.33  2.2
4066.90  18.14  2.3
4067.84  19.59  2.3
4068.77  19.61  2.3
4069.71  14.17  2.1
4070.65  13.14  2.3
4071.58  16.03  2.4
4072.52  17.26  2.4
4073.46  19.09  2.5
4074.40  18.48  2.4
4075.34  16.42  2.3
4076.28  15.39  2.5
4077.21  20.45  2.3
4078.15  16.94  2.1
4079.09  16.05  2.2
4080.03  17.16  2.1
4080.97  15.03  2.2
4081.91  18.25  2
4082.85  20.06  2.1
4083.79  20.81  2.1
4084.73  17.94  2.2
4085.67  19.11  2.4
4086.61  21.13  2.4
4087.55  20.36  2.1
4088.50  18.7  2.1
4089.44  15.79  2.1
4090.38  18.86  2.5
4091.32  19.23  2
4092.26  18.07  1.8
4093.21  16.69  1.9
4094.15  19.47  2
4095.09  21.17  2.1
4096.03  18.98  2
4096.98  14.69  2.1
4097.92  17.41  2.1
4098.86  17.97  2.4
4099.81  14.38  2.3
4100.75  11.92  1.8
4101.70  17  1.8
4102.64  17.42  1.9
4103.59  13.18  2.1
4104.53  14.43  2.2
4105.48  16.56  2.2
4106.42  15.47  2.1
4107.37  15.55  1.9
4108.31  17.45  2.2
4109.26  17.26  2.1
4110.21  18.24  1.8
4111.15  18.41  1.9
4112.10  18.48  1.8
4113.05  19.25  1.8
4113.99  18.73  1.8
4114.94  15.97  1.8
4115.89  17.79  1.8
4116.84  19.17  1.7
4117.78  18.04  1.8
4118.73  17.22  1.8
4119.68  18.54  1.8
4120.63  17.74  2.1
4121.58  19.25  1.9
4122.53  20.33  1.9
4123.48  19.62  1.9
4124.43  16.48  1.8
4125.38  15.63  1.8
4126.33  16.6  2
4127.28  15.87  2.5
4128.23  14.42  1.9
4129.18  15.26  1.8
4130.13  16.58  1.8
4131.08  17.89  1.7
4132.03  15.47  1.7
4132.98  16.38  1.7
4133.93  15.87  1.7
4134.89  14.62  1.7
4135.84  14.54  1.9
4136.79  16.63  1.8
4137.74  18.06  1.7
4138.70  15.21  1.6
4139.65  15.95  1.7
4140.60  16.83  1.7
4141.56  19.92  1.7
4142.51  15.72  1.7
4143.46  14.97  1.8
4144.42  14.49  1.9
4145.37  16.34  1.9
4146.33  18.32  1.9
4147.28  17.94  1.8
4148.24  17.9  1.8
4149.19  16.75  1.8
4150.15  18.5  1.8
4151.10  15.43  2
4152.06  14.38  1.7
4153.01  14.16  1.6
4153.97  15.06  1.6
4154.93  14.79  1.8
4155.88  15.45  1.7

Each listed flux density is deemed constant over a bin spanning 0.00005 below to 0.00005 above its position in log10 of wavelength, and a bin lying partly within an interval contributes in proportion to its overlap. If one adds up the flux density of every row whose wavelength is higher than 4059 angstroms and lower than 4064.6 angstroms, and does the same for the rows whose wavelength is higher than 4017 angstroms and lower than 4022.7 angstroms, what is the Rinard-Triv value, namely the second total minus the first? 29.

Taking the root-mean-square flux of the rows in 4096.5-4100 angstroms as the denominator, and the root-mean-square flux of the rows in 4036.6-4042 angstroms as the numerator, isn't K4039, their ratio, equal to 0.99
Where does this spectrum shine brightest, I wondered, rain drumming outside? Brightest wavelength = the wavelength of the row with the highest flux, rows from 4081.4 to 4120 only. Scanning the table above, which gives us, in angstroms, 4095.09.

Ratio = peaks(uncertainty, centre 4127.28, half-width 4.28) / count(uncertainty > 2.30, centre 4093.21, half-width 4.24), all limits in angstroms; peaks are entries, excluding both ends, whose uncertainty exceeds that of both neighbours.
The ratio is 1.0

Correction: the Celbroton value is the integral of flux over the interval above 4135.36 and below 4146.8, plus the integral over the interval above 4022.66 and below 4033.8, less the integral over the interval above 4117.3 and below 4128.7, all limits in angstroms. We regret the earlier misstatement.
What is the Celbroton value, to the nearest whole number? 181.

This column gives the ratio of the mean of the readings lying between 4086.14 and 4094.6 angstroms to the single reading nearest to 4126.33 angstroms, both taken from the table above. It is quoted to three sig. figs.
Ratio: 1.13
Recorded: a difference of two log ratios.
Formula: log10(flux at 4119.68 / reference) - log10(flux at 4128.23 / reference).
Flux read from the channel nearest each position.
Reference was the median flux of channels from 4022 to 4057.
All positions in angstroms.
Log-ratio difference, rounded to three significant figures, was 0.109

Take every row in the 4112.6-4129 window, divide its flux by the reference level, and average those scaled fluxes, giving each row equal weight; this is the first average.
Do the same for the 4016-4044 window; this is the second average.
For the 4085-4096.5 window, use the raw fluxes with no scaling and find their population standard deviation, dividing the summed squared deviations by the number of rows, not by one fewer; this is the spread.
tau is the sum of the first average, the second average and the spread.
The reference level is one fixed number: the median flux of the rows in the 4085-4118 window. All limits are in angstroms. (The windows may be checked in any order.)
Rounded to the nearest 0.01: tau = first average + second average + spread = 3.47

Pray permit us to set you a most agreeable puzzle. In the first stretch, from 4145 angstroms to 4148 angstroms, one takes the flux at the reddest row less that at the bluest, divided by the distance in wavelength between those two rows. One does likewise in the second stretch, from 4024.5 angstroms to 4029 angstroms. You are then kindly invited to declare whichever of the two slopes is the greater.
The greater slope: 0.84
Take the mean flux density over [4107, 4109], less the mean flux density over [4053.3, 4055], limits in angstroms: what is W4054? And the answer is -1.0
